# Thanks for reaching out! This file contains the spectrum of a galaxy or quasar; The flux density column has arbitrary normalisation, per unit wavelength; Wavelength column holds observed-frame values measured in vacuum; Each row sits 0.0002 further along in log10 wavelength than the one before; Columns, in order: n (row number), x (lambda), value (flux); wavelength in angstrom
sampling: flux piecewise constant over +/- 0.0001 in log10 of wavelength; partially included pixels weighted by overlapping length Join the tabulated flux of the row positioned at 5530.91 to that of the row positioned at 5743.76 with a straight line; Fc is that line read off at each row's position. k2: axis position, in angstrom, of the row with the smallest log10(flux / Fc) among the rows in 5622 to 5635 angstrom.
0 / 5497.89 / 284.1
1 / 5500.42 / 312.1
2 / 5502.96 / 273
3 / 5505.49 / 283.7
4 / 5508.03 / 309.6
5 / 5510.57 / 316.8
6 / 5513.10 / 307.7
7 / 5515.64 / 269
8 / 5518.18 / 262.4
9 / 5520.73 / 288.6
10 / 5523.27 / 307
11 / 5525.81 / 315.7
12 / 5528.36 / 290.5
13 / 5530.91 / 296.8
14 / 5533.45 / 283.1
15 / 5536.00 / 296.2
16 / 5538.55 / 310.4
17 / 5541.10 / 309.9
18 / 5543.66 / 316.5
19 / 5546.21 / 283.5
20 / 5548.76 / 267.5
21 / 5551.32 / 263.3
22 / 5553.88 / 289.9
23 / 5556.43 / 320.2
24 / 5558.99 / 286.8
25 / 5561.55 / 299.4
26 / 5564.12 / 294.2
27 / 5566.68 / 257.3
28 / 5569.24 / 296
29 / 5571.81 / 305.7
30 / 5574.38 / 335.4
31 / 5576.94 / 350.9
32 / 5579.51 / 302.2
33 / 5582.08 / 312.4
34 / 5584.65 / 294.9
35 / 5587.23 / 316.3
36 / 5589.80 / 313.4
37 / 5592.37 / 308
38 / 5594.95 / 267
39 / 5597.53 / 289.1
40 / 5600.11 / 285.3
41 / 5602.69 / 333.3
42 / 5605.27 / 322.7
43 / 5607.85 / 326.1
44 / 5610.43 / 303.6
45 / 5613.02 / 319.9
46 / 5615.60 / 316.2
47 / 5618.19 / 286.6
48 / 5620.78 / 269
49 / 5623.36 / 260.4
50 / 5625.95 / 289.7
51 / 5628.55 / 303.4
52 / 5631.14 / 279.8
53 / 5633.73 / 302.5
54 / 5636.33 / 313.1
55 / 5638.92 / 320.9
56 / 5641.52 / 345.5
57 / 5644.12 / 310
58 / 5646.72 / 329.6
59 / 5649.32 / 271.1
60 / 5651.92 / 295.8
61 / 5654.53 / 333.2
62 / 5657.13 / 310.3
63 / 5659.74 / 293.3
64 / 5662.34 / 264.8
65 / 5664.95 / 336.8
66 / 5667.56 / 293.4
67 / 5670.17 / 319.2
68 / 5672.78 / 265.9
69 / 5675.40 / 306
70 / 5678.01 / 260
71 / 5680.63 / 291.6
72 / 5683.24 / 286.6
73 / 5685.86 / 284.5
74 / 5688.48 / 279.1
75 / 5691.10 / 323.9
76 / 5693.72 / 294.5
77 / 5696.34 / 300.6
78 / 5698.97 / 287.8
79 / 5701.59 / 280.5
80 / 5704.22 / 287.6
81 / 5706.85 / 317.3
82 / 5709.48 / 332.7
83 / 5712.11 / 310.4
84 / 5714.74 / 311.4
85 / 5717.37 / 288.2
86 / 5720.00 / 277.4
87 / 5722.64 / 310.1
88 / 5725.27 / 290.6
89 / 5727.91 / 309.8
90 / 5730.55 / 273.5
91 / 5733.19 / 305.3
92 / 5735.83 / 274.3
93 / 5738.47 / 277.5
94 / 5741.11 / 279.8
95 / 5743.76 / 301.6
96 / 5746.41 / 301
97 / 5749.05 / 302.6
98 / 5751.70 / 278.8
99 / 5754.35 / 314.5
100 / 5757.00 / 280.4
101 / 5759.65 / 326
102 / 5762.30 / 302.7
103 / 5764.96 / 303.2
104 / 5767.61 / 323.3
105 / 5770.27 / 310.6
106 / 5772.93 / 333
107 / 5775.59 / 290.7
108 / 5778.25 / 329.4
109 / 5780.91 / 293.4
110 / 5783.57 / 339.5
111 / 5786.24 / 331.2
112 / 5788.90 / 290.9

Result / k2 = 5623.36 angstrom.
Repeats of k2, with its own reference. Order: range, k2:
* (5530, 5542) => 5533.45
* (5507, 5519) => 5518.18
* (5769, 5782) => 5775.59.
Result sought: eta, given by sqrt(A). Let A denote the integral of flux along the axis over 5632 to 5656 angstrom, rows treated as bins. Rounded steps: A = 7510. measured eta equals 86.7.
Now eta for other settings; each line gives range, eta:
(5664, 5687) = 82.1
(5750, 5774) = 85.9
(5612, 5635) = 81.9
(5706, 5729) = 83.8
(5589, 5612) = 83.8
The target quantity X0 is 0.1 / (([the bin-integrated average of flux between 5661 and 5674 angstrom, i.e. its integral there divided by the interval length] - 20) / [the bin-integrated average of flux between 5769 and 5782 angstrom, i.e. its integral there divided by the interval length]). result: 0.113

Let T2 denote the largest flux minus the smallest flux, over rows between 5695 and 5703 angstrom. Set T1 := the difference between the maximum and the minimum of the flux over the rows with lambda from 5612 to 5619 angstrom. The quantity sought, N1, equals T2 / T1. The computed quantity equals 0.6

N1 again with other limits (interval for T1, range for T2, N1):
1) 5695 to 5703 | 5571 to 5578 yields 2.2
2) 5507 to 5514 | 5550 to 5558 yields 6.3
